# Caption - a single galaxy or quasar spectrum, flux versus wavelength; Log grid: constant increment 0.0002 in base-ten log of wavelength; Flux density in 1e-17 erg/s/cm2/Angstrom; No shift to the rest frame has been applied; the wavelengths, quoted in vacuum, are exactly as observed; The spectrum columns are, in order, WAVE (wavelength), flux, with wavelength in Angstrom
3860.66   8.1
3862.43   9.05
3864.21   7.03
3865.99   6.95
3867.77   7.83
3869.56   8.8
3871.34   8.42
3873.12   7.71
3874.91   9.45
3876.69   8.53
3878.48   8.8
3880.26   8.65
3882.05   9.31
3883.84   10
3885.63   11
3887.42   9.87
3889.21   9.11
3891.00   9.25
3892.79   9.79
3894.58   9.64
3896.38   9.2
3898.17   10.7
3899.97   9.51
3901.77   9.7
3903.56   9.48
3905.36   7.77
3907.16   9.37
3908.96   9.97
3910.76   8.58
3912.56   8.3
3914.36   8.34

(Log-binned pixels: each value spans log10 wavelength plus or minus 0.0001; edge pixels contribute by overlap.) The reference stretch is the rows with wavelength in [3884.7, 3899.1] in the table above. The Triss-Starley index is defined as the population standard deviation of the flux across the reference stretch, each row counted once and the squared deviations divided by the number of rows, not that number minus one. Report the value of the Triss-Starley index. 0.653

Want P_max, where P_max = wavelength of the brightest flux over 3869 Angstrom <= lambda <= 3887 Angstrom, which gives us 3885.63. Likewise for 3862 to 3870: 3862.43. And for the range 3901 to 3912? 3908.96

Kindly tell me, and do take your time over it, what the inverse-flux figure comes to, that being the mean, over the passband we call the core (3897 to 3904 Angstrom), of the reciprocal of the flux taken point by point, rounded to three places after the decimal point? 0.102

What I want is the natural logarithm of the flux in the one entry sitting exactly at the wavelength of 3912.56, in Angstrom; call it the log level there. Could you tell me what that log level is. 2.12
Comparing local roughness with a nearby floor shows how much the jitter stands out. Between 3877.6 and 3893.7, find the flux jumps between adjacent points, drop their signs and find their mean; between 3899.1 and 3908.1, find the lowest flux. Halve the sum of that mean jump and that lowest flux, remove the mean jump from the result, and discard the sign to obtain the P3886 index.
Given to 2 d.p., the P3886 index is 3.57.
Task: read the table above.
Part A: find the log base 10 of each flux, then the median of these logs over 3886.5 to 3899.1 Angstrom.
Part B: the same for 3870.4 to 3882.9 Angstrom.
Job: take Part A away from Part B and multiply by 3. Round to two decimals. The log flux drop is -0.14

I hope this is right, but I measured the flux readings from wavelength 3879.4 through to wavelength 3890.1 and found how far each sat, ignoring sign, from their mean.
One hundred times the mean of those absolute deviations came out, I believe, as 63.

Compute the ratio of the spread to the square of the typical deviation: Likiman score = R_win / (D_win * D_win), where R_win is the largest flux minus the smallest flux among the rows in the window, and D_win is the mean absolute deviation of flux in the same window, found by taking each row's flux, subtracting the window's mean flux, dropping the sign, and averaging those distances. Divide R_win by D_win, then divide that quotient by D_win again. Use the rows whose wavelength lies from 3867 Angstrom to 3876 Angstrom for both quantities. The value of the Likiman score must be 5.8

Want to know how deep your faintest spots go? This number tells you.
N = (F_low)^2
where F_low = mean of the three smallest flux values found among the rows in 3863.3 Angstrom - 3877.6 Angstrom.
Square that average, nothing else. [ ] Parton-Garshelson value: 52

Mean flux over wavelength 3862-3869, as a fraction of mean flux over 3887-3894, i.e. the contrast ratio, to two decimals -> 0.81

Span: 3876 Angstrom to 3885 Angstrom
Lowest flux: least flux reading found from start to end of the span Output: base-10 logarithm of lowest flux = 0.93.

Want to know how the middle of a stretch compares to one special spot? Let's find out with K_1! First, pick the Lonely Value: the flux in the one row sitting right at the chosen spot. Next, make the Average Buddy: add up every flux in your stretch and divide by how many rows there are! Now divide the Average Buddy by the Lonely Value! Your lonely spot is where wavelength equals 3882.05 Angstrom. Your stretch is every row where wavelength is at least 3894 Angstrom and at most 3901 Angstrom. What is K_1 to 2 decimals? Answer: 1.05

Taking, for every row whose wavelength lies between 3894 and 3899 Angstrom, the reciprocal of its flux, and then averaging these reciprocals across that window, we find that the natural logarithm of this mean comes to -2.28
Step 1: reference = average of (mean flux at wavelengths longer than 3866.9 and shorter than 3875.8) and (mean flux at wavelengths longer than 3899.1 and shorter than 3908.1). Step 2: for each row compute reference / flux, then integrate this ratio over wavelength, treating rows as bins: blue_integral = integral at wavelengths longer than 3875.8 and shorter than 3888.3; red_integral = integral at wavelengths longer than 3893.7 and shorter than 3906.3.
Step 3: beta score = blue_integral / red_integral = 1.0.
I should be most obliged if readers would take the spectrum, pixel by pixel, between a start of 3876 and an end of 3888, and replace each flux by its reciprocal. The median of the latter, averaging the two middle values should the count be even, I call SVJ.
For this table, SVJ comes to 0.1074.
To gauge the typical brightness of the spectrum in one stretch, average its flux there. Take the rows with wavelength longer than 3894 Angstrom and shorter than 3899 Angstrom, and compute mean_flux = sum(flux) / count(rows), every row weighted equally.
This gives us 9.8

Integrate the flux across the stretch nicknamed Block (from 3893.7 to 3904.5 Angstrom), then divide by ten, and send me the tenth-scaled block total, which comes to 10.5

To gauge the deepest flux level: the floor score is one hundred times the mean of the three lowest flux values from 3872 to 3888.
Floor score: 830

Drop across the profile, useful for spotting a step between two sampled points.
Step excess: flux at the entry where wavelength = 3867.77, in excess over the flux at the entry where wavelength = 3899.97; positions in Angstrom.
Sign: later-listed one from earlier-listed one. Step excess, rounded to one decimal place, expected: -1.7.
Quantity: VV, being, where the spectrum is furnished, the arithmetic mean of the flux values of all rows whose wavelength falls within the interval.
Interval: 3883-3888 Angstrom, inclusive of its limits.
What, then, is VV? 10.3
